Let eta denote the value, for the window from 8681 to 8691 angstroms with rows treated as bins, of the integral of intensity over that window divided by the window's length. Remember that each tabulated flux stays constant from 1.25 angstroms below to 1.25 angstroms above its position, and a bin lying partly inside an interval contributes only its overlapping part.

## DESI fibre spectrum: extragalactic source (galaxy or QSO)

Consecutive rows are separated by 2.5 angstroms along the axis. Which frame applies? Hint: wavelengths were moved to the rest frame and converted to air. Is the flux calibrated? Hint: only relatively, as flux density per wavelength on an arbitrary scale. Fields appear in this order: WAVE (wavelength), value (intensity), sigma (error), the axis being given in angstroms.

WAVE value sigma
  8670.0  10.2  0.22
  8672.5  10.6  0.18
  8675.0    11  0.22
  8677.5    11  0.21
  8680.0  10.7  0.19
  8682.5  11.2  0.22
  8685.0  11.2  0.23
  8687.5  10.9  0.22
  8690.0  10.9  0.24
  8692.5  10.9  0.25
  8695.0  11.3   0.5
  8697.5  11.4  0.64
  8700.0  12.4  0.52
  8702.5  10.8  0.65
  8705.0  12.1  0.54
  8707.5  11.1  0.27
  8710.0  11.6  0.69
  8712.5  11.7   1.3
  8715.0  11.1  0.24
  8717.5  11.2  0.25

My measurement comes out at 11.0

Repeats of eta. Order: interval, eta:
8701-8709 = 11.4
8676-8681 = 10.9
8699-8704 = 11.6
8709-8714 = 11.6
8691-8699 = 11.2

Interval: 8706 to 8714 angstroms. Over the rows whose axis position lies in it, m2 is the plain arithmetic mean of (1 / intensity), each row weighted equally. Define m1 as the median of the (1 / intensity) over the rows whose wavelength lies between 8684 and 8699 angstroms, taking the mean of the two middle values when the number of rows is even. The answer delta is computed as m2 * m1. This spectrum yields 0.0079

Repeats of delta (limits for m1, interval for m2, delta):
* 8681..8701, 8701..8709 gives 0.0079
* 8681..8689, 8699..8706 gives 0.0076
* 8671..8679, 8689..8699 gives 0.0082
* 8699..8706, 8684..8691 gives 0.0075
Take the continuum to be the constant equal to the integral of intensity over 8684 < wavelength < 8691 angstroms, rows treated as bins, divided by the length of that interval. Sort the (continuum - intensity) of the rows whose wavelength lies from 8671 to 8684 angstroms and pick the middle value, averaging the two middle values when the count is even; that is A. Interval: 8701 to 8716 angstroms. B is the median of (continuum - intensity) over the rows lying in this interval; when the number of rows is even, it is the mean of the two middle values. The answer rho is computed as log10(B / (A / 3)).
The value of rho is 2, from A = 0.00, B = -0.35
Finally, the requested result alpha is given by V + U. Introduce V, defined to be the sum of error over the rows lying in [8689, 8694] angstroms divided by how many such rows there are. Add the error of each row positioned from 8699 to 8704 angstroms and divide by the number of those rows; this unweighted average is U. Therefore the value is 0.83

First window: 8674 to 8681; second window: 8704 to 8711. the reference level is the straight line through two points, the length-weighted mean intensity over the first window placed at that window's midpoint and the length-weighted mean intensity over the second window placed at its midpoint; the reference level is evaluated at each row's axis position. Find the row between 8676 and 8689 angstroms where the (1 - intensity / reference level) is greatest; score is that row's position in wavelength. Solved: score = 8680.0 angstroms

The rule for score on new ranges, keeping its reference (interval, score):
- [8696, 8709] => 8702.5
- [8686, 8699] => 8692.5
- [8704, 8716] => 8715.0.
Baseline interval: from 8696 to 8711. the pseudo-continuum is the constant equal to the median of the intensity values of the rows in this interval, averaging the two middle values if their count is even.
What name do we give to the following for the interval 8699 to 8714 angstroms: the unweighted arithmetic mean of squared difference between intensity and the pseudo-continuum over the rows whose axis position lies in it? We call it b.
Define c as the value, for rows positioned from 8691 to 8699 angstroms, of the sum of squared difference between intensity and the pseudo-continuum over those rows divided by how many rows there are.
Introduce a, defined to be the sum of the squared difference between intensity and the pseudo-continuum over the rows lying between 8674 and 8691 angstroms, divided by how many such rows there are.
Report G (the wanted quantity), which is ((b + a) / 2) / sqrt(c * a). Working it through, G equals 1.5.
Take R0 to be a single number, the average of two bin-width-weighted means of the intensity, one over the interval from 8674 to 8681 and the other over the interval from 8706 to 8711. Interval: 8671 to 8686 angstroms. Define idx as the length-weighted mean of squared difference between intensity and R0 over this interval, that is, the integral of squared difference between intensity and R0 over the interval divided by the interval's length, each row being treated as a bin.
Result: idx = 0.10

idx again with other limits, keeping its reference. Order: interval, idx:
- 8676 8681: 0.10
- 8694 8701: 0.54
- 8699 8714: 0.50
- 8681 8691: 0.03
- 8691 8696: 0.04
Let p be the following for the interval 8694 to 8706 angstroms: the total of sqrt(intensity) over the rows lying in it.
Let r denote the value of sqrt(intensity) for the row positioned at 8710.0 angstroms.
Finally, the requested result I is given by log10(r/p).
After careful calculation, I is -0.699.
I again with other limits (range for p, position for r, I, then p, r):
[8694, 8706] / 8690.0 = -0.712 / 17.0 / 3.30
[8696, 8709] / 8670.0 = -0.726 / 17.0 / 3.19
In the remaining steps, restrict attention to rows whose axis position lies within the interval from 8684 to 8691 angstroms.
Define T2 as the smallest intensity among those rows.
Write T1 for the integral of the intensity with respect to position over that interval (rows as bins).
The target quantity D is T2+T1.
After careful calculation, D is 87.9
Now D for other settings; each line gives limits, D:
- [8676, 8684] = 98.5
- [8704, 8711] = 92.2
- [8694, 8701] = 93.1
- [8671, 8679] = 97.3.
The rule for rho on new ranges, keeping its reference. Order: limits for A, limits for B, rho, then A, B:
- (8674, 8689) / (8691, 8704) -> 2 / 0.00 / -0.30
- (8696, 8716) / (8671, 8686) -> -2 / -0.50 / 0.00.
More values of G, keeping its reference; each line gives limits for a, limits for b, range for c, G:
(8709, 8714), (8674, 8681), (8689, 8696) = 2.5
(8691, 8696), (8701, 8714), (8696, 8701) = 0.7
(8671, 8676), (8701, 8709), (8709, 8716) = 2.2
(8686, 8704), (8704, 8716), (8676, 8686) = 0.8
